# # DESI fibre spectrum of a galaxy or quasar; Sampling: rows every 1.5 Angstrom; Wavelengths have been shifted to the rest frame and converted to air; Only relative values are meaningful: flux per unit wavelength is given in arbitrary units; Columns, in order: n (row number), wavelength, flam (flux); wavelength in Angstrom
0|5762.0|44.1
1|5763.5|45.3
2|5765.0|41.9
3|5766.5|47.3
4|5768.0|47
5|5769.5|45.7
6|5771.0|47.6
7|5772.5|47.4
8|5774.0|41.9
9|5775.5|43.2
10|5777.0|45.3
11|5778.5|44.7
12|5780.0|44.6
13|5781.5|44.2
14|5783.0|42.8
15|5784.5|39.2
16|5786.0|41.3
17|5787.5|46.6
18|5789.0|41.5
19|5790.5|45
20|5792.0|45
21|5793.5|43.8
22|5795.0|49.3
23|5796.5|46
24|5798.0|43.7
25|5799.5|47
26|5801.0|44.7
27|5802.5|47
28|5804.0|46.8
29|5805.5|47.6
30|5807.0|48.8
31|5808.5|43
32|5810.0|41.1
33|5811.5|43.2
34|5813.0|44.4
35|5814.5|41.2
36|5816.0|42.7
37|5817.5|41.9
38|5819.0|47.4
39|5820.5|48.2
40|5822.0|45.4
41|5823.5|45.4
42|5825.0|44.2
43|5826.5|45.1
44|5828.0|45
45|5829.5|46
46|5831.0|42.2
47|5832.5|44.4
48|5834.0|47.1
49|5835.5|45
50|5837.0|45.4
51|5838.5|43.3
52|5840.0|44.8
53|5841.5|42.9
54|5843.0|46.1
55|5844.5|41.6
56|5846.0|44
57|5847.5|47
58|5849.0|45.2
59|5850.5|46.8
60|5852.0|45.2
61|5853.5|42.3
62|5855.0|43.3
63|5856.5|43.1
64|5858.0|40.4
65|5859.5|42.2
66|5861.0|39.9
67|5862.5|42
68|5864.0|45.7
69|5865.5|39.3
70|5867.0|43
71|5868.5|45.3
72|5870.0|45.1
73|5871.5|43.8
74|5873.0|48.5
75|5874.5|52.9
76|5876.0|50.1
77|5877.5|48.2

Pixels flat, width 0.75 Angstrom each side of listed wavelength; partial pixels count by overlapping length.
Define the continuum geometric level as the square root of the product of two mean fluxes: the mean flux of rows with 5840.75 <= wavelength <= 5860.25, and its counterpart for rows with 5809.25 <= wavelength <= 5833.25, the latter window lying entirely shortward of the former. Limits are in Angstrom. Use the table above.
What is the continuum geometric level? 44.0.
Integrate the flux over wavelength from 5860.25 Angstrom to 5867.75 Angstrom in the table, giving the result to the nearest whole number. 315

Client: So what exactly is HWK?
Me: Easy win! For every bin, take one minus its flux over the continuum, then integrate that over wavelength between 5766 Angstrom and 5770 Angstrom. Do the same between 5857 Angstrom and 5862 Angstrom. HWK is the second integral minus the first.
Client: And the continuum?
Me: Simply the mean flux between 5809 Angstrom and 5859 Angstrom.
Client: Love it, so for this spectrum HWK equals 0.59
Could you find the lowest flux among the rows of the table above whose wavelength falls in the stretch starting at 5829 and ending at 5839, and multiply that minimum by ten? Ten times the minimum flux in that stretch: 422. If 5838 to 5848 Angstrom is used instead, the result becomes 416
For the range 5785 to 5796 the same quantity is 413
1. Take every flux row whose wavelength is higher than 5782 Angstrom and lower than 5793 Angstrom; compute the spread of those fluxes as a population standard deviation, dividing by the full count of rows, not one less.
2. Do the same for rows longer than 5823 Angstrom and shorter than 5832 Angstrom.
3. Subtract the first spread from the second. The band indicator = -1.2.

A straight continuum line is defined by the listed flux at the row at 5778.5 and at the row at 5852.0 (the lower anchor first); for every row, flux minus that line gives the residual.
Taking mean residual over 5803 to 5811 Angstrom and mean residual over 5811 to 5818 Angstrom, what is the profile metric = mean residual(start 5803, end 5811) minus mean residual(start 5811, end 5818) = 2.8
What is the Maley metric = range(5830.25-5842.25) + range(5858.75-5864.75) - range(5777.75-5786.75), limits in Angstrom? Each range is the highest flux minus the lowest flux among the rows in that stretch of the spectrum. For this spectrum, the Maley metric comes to 5.2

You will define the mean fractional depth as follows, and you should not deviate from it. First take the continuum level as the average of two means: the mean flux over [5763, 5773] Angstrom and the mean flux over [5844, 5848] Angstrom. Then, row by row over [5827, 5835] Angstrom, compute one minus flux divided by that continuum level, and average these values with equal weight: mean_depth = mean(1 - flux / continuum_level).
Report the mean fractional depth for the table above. 0.00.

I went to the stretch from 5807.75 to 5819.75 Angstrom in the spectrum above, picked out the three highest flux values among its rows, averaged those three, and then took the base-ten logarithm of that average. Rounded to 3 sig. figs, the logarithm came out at 1.65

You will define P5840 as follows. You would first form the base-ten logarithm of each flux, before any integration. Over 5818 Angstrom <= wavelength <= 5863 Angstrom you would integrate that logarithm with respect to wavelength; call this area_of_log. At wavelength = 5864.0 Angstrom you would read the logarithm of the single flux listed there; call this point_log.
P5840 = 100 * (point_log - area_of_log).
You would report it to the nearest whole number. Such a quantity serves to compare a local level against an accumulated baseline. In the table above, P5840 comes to -7244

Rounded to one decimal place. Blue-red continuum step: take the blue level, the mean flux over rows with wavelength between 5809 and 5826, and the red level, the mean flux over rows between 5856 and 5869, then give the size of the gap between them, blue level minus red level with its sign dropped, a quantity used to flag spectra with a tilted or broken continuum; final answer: 1.8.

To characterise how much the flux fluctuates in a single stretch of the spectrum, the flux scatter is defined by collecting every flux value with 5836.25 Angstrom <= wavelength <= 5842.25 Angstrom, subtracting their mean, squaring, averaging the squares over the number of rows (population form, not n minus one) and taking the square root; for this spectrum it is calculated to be 1.0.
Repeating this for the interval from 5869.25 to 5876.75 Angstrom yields 3.3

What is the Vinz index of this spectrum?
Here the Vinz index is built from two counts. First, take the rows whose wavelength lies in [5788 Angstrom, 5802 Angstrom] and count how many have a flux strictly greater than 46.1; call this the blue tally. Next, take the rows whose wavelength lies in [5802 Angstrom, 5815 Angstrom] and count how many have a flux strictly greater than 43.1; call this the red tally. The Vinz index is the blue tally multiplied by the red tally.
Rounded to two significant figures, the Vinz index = 12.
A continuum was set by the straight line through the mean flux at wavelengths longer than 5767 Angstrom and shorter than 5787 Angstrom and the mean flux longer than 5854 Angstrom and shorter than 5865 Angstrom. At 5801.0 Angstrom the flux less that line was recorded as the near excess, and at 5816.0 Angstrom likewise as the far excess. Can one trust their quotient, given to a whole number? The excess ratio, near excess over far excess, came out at -2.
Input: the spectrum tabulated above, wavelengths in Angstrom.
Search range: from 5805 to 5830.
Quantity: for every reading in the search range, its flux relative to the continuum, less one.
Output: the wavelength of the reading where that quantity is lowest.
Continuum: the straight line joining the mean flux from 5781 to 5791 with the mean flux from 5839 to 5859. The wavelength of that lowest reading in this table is 5810.0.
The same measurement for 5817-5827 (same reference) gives 5817.5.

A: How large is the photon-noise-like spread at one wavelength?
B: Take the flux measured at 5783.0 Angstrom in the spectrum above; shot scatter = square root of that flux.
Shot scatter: 6.54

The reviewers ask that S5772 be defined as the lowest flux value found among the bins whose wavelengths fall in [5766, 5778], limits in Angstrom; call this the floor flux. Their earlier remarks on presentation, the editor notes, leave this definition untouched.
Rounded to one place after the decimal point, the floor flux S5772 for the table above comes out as 41.9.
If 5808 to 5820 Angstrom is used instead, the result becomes 41.1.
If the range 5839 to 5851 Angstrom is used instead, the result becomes 41.6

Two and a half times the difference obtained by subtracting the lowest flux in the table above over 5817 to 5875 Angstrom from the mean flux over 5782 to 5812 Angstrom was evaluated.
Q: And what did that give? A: 13.4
